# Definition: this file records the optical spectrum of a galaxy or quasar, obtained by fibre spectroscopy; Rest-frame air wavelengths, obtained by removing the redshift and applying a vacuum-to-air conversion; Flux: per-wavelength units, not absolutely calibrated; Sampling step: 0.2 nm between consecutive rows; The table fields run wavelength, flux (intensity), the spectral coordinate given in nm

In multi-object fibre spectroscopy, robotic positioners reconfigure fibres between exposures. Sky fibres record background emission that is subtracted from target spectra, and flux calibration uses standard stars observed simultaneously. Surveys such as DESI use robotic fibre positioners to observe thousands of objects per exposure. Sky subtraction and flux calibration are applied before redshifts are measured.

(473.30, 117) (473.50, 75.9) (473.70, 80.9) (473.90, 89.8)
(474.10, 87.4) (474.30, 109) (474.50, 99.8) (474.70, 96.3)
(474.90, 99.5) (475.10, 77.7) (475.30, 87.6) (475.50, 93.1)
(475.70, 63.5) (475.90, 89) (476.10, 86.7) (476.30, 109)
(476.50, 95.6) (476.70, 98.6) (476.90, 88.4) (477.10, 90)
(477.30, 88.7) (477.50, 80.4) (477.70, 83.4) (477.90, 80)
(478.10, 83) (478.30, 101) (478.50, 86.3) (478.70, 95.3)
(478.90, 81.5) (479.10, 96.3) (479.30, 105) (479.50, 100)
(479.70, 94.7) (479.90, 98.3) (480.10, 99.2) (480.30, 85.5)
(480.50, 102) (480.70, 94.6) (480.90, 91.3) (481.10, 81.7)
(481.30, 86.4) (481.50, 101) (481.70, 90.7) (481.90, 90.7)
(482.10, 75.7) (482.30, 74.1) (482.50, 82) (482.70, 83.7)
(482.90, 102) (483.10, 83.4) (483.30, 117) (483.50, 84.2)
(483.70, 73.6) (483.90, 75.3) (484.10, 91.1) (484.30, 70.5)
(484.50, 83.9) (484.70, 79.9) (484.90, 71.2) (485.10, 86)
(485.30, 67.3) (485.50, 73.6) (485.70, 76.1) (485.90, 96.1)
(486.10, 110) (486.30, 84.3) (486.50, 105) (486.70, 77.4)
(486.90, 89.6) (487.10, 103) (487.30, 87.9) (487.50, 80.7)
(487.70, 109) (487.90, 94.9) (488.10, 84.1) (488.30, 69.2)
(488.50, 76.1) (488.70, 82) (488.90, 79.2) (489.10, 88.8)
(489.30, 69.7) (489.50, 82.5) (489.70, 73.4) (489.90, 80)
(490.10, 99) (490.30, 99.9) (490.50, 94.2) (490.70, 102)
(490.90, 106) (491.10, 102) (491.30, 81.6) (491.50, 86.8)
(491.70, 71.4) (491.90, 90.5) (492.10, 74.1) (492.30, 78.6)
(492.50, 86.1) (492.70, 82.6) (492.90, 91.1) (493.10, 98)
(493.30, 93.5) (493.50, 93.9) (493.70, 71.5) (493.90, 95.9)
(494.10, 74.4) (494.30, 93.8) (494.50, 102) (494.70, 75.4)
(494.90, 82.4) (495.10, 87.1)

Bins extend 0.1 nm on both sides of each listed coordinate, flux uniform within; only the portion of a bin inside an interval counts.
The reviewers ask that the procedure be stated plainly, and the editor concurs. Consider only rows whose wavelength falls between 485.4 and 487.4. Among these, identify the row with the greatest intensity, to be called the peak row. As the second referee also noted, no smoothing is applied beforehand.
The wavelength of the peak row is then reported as 486.10 nm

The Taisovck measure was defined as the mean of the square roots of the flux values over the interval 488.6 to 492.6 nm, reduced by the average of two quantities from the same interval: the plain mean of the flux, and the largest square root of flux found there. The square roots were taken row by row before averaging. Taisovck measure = -39.1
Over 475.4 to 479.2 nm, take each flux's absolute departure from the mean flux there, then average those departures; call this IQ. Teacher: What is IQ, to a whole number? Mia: 7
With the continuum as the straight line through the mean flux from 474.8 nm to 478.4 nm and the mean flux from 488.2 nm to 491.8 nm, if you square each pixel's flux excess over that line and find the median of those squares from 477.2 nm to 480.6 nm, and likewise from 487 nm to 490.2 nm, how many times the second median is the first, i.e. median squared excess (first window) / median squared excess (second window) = 1.1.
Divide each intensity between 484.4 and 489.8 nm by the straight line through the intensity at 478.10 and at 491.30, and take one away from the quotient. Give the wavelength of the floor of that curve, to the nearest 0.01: 485.30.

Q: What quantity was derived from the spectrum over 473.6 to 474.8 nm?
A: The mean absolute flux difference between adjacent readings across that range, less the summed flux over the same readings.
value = -554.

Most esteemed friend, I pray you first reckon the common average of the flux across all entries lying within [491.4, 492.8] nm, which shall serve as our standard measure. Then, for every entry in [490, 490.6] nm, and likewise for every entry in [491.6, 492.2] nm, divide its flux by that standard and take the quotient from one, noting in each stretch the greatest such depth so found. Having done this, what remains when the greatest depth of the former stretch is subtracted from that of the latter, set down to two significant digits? 0.28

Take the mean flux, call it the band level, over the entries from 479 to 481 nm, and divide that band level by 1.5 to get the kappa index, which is 64.5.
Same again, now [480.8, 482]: 60.2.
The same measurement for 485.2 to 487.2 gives 58.8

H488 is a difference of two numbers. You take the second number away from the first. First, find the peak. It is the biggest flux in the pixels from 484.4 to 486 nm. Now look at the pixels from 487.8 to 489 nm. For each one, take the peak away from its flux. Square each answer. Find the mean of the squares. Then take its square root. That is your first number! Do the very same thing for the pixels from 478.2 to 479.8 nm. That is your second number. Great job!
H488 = 9.8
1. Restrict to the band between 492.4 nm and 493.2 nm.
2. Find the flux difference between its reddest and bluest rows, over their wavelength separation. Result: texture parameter 20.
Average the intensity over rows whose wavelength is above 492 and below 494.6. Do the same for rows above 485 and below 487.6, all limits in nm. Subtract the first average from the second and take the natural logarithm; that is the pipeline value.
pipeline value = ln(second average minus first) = -2.2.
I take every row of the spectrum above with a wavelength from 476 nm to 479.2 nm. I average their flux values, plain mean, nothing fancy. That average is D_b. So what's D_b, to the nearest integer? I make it 90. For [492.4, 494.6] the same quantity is 89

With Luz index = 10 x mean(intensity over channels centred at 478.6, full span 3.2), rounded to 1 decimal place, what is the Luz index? 914.4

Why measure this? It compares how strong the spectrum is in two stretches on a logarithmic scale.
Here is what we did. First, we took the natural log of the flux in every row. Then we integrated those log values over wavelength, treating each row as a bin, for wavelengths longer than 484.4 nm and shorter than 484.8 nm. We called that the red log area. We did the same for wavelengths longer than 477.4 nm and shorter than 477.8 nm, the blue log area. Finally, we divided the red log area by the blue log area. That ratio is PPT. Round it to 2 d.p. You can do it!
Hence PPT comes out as 1.00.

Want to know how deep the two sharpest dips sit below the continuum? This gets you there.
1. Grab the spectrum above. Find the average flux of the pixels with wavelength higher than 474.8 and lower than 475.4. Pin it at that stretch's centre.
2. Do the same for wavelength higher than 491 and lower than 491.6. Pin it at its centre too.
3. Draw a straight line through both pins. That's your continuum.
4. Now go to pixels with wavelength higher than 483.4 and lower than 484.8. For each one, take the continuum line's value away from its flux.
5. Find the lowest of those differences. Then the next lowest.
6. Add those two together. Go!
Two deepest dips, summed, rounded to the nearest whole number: -34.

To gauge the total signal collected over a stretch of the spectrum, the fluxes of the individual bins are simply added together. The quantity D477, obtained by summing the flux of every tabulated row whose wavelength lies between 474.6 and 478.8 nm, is 1873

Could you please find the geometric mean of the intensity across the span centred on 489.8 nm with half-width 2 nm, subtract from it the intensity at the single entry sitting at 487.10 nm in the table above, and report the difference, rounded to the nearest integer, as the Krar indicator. -18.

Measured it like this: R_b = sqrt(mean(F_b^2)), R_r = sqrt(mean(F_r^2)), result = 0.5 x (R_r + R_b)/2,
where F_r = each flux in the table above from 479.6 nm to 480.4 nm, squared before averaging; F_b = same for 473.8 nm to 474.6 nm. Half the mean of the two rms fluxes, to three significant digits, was 47.9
